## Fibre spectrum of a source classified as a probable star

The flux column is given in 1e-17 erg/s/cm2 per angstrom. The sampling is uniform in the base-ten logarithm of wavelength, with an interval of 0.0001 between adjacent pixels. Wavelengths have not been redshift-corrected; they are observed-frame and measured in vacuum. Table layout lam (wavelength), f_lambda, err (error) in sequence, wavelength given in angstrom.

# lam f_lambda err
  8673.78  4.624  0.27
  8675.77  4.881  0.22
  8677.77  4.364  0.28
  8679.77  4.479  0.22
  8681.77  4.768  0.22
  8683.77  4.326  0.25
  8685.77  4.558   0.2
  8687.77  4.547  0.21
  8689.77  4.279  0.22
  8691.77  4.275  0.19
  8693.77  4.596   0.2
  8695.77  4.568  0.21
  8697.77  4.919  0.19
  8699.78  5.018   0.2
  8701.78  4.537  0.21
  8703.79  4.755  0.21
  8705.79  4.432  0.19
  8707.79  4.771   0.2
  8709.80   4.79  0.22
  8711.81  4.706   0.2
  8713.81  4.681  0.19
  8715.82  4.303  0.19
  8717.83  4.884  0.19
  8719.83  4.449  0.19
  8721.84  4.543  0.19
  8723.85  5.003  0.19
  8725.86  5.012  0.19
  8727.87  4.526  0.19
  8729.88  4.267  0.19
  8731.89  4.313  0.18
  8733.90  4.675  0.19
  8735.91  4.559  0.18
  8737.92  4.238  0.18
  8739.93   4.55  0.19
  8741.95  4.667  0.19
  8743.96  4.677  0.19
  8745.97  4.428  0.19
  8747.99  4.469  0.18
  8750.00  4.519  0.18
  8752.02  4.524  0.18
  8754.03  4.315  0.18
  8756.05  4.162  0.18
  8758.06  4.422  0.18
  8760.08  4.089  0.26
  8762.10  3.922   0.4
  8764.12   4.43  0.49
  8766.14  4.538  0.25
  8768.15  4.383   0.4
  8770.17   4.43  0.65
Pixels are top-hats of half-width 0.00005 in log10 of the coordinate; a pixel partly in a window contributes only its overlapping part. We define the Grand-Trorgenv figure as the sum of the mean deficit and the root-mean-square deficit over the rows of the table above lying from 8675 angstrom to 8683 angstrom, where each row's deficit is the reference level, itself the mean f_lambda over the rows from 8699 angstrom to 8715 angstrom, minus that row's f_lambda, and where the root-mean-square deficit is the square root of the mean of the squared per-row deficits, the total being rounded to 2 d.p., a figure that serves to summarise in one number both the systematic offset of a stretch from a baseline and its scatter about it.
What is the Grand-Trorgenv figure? 0.32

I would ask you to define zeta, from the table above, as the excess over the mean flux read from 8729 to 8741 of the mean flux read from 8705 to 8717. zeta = 0.18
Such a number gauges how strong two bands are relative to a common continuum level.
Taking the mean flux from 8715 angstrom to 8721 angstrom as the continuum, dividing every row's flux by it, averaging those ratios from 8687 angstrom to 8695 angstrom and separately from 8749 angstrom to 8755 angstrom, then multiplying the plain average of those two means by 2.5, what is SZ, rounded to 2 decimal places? 2.44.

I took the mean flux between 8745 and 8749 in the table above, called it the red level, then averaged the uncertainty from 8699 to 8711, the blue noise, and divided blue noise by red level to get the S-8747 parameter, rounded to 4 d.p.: 0.0461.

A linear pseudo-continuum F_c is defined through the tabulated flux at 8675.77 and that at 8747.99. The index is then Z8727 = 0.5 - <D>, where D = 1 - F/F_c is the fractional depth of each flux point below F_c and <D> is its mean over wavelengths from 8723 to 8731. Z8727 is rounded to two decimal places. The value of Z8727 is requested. 0.52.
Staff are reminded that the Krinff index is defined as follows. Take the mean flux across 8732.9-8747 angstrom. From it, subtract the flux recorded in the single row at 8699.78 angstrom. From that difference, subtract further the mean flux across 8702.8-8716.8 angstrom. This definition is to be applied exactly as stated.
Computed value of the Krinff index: -5.1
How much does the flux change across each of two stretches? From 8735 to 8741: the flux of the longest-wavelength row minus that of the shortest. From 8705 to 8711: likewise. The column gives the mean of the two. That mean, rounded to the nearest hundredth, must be 0.17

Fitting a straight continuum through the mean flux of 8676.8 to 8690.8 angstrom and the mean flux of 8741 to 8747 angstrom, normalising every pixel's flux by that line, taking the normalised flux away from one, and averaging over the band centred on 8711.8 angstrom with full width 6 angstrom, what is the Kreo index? -0.044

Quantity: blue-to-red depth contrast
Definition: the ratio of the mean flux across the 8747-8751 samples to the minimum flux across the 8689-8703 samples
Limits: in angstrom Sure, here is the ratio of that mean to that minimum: 1.05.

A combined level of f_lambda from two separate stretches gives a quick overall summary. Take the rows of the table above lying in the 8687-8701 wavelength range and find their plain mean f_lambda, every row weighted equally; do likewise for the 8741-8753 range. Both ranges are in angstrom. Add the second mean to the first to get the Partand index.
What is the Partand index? 9.15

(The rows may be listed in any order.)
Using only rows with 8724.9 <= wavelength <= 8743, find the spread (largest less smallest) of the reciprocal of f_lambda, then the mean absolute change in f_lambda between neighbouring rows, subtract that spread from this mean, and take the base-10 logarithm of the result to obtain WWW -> -0.67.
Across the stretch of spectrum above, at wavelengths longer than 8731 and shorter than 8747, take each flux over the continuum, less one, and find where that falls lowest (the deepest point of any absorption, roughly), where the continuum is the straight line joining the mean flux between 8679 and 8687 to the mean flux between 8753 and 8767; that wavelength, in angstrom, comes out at 8737.92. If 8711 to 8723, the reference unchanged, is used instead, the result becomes 8715.82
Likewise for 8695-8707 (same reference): 8705.79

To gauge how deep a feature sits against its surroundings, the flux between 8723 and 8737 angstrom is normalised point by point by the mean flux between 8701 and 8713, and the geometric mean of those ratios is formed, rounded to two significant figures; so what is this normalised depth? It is 0.99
